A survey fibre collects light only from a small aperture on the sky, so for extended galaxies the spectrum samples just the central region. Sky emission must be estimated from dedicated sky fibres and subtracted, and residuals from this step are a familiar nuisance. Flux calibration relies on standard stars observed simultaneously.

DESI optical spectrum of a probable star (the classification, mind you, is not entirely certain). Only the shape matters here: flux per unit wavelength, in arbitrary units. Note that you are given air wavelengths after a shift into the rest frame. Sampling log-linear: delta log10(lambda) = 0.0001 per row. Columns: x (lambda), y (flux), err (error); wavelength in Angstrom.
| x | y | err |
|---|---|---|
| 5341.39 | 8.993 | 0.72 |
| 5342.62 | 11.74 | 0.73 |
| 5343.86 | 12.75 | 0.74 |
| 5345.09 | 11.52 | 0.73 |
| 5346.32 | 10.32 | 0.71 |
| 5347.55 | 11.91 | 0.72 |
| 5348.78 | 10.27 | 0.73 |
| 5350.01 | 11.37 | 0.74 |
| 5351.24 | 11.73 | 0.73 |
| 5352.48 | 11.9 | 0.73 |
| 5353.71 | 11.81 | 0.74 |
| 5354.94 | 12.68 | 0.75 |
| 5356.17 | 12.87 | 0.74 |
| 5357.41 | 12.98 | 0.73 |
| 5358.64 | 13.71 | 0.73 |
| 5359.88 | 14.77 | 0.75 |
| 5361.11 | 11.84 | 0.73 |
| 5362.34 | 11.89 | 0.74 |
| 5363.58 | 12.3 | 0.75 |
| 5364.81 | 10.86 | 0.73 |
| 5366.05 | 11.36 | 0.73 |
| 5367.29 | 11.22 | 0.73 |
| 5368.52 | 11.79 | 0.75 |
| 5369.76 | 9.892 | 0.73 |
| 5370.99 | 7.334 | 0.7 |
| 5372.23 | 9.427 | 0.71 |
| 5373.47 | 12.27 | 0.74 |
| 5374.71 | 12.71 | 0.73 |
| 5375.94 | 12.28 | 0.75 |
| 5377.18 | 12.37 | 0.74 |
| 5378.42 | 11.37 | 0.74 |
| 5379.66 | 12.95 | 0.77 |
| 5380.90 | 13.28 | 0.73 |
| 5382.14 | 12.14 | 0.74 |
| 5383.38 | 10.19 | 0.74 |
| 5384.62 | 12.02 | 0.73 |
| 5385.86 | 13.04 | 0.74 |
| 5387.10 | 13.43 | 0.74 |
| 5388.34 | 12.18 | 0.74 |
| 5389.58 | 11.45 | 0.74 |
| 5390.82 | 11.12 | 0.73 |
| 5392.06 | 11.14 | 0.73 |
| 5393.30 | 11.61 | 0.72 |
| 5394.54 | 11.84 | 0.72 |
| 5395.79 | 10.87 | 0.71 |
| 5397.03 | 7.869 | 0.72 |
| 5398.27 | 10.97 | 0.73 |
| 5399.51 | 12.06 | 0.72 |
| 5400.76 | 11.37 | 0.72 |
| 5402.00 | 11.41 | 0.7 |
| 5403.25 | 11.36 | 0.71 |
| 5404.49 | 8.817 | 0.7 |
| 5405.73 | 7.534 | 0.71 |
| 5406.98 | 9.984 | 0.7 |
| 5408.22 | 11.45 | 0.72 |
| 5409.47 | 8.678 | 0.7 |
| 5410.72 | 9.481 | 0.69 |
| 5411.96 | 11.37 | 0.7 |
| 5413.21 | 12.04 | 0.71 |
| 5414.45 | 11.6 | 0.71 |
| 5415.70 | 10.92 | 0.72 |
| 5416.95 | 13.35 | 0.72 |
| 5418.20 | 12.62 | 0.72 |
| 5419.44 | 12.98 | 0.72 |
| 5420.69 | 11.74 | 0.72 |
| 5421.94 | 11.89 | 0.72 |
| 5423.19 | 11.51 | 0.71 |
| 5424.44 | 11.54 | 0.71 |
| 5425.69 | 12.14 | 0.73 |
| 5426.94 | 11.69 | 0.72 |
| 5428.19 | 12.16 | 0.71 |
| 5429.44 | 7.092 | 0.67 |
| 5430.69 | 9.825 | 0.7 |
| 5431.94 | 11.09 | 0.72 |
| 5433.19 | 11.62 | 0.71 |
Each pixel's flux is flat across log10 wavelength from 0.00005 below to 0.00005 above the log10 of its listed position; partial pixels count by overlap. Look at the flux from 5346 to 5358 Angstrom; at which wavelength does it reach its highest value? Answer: 5357.41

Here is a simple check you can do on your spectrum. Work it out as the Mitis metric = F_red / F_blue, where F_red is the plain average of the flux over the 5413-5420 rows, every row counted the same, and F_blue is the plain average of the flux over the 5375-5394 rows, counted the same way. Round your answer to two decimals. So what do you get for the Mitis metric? 1.02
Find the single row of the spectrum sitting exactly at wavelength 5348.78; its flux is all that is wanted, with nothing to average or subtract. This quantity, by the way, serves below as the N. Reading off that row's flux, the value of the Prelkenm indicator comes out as 10.27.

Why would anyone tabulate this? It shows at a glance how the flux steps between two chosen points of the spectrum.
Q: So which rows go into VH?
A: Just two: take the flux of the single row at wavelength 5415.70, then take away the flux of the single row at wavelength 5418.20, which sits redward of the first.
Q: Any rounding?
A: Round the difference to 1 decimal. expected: -1.7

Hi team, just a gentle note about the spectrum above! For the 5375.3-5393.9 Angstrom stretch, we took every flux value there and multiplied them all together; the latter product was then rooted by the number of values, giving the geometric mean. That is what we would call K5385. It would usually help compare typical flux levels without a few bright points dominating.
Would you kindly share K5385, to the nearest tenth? 12.0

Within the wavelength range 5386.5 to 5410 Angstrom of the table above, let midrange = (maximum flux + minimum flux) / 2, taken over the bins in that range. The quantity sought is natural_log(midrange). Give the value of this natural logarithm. 2.35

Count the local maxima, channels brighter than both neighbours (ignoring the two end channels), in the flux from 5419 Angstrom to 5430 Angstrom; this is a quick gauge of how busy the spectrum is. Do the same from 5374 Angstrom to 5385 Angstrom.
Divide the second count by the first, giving 0.67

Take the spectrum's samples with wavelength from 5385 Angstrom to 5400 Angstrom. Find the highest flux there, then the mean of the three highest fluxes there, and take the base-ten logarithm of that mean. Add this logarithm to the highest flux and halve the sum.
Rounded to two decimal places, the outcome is 7.27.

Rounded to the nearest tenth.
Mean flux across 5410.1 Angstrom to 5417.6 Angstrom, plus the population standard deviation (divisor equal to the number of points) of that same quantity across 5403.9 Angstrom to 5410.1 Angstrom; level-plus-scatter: 12.8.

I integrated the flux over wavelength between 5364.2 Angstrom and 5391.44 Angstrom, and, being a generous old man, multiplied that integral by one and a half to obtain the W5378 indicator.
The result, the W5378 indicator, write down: 473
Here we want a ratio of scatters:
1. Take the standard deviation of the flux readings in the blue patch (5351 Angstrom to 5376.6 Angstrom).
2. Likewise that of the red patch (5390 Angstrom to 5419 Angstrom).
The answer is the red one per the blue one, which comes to 0.95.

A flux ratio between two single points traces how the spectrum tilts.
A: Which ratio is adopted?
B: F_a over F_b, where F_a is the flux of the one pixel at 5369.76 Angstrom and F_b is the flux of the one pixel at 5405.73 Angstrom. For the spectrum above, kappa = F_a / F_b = 1.31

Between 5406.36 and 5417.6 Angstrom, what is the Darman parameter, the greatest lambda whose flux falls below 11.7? 5415.70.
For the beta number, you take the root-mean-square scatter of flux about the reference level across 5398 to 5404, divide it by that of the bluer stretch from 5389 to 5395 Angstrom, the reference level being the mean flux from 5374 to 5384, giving 1.0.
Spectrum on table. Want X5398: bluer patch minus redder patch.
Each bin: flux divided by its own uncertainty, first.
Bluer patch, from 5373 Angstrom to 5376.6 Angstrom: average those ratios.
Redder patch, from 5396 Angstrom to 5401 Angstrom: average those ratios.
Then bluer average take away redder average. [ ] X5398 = 2.2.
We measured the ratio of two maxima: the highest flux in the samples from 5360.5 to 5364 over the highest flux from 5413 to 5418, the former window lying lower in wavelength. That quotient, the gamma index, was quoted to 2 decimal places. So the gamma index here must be 0.92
